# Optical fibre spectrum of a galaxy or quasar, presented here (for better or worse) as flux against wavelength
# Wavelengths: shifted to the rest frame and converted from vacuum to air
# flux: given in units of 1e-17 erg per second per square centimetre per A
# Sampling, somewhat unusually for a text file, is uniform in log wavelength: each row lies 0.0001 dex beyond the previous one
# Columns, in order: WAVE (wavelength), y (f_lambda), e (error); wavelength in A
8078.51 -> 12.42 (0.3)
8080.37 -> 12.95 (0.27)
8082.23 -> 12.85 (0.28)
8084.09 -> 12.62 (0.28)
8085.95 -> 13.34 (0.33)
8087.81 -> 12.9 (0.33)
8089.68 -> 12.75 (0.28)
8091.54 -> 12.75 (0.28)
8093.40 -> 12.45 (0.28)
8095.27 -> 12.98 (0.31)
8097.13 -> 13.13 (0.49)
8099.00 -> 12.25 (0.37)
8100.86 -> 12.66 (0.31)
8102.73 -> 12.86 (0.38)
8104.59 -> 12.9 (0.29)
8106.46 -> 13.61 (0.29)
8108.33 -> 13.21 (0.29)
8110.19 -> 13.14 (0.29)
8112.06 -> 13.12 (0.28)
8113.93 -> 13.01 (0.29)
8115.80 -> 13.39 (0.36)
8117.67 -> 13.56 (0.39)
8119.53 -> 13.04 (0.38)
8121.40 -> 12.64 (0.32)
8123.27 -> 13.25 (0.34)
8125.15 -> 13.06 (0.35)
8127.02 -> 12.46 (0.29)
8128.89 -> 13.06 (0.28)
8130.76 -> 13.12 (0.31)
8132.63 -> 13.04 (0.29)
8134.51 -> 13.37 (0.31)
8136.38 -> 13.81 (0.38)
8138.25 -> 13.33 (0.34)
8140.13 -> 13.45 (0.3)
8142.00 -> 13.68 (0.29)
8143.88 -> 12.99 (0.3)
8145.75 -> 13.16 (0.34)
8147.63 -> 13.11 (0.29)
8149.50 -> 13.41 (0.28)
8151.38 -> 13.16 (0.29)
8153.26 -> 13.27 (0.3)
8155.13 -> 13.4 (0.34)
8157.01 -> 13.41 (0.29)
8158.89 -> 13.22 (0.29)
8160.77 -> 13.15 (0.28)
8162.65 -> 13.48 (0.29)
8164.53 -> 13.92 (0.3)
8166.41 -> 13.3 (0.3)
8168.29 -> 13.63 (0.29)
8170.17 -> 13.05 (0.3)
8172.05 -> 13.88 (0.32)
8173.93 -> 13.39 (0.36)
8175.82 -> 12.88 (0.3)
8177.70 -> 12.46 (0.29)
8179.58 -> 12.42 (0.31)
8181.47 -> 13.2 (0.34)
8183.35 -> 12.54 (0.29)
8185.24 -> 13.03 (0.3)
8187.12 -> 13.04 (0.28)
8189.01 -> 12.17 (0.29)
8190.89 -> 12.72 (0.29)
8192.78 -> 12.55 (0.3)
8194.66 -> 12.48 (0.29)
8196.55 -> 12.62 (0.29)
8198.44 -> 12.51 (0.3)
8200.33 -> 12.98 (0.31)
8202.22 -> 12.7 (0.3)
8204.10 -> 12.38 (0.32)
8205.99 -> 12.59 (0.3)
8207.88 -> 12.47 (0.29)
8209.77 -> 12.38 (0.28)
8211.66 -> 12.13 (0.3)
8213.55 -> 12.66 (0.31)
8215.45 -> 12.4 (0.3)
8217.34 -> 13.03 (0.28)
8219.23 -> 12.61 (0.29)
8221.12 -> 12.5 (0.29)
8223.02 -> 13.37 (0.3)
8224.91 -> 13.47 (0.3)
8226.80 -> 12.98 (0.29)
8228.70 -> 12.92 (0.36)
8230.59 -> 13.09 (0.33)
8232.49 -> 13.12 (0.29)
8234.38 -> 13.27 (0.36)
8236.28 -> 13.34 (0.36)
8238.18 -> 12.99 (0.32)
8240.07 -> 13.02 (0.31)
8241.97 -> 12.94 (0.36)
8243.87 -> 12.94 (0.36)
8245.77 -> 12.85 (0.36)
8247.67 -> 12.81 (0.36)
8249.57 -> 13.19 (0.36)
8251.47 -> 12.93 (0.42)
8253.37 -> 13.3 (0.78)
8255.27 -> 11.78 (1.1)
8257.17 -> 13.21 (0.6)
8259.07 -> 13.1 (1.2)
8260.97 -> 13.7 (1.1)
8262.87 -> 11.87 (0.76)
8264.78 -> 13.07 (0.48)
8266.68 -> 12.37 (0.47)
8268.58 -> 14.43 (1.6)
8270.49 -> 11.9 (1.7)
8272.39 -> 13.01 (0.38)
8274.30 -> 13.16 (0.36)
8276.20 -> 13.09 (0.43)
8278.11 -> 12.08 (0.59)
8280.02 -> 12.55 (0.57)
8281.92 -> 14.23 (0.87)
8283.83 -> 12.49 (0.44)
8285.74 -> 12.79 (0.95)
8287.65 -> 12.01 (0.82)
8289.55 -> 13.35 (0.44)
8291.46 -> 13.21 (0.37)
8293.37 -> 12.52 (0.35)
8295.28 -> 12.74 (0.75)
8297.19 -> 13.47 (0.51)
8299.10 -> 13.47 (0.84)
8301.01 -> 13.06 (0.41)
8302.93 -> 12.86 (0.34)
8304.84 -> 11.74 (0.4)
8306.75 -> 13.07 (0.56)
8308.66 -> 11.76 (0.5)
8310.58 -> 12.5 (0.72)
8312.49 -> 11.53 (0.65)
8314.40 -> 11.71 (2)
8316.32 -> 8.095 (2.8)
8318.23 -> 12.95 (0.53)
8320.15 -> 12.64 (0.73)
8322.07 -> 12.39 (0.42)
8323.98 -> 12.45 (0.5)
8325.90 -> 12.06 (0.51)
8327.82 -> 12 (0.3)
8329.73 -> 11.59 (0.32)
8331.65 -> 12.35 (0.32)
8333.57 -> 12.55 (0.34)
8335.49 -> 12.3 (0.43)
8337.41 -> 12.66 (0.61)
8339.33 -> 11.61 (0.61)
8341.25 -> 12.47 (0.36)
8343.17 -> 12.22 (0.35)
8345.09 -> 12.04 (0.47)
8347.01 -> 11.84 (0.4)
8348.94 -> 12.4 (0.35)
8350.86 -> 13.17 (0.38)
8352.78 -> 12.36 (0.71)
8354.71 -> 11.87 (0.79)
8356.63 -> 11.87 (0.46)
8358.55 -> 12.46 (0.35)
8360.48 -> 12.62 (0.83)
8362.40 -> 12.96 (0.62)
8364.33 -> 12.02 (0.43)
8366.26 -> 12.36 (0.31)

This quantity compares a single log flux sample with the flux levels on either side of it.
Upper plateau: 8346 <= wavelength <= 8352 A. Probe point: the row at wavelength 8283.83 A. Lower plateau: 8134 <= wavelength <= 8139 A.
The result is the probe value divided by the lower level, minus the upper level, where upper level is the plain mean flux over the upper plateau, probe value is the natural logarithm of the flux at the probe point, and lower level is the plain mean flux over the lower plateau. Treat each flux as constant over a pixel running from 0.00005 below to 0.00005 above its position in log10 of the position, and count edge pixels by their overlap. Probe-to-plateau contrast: -12.3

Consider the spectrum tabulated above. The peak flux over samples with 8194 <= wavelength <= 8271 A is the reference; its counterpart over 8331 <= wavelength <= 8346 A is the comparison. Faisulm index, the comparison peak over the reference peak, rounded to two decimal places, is 0.88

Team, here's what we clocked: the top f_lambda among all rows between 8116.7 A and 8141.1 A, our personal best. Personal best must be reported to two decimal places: 13.81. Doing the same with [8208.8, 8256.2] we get 13.47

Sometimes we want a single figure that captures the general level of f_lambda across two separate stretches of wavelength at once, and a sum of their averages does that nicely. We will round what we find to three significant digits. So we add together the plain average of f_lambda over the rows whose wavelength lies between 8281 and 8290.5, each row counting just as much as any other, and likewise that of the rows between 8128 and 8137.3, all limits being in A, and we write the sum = 26.3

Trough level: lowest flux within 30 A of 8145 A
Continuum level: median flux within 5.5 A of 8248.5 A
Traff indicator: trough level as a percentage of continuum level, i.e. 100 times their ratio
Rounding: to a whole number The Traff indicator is 96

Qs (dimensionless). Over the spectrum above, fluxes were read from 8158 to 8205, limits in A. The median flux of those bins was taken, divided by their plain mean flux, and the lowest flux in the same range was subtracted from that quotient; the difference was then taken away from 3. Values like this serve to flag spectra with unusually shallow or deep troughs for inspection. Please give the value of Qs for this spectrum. 14.2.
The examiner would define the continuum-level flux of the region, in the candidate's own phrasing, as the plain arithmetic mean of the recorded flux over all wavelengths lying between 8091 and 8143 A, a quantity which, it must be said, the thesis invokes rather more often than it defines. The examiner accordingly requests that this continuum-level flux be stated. 13.1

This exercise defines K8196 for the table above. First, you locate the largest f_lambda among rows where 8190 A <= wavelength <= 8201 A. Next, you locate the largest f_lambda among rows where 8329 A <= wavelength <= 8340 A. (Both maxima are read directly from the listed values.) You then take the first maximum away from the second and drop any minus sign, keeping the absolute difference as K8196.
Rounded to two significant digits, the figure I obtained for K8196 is 0.32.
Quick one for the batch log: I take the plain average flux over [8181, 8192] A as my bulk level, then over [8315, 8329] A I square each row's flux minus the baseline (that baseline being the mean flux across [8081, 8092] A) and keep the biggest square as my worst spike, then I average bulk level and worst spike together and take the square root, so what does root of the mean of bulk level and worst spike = 4.22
